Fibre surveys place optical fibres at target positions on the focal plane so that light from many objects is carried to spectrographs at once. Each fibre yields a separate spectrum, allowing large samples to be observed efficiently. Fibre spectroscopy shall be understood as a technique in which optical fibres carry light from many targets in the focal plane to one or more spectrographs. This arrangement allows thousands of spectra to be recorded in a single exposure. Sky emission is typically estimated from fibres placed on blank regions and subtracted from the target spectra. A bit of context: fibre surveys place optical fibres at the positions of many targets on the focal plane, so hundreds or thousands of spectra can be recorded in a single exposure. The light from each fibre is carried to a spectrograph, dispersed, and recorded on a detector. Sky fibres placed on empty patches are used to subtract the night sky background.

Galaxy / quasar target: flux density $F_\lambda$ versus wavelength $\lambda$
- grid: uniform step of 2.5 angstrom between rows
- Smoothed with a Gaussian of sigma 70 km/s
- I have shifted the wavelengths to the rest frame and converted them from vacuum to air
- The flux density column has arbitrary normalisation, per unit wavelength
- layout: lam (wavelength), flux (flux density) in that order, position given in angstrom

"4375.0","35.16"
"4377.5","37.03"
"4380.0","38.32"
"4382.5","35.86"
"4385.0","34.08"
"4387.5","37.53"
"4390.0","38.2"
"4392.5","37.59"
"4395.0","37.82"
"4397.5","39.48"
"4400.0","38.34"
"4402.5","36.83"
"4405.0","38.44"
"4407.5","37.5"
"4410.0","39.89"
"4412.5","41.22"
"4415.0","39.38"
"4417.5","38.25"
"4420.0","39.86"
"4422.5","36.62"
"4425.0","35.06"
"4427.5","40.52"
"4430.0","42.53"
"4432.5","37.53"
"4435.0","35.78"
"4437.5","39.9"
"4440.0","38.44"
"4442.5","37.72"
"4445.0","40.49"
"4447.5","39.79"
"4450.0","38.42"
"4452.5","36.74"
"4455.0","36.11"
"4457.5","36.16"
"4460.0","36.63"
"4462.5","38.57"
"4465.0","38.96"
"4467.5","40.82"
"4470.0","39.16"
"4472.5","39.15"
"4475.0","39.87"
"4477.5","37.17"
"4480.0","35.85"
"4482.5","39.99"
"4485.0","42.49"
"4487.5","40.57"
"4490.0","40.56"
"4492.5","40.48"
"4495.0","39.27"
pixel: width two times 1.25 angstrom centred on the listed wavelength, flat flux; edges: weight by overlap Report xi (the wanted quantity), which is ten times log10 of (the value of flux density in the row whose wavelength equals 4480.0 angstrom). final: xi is 15.5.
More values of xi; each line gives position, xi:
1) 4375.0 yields 15.5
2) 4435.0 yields 15.5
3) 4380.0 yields 15.8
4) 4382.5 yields 15.5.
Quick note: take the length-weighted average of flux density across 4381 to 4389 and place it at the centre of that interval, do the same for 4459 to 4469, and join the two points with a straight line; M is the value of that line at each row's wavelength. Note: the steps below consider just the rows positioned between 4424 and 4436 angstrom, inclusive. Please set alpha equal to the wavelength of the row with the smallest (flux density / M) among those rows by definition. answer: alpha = 4425.0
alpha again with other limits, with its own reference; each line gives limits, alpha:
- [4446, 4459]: 4457.5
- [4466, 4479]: 4477.5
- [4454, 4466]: 4457.5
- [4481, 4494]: 4482.5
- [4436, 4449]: 4442.5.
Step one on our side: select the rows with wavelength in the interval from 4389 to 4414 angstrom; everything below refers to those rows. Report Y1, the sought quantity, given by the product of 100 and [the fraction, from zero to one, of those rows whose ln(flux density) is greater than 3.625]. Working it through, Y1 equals 80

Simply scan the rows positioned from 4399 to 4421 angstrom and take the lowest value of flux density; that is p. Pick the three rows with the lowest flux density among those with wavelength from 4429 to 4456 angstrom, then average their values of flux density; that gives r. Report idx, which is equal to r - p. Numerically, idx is -0.6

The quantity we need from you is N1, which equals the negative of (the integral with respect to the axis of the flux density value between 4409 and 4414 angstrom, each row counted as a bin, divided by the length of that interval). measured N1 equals -40.5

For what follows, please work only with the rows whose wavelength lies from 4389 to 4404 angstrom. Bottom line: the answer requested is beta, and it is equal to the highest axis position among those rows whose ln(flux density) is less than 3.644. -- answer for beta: 4402.5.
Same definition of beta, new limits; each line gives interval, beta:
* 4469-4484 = 4480.0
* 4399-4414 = 4407.5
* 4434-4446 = 4442.5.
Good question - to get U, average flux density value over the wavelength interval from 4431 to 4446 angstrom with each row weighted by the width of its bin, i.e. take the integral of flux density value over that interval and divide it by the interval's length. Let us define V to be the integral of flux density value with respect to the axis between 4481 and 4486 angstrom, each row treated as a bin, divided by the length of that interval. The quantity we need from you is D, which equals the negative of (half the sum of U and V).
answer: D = -39.6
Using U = 38.3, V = 40.9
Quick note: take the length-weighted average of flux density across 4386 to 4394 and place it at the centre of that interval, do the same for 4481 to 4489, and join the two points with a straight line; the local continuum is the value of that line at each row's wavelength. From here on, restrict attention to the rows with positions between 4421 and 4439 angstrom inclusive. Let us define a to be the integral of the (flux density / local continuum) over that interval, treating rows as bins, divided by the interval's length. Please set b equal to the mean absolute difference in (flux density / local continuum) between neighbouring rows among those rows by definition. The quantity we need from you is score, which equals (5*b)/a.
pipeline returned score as 0.43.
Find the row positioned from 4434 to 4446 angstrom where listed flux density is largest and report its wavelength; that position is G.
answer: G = 4445.0 angstrom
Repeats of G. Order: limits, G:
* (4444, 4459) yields 4445.0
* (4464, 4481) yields 4467.5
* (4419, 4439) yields 4430.0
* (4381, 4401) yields 4397.5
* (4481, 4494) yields 4485.0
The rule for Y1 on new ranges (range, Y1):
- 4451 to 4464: 20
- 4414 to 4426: 60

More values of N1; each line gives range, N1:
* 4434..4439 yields -38.0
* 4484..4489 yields -41.4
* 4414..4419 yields -38.8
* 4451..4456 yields -36.5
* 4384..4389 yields -36.0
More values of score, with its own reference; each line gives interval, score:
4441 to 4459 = 0.16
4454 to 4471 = 0.13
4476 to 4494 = 0.21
